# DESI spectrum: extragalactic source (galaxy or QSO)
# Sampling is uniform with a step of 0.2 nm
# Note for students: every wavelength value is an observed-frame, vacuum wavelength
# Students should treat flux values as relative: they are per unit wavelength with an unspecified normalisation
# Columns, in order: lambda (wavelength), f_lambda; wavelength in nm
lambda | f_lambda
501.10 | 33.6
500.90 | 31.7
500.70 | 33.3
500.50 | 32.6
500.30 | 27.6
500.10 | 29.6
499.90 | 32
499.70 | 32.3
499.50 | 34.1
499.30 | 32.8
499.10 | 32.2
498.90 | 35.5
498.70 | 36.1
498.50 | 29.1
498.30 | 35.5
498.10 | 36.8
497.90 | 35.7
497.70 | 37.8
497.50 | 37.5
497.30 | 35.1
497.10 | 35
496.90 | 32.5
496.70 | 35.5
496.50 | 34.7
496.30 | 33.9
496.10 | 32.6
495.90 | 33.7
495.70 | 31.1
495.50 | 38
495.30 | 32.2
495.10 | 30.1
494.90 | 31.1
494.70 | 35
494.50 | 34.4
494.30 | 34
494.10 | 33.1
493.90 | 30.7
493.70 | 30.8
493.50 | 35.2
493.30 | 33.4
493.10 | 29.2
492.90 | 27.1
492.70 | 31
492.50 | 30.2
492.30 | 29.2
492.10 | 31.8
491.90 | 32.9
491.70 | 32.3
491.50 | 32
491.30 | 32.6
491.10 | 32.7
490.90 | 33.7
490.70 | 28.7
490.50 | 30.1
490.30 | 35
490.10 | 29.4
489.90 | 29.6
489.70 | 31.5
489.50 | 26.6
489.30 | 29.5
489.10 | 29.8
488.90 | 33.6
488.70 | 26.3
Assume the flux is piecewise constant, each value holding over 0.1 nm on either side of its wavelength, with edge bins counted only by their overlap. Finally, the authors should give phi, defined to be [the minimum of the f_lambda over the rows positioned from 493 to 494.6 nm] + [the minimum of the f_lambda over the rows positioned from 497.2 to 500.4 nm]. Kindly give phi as 56.8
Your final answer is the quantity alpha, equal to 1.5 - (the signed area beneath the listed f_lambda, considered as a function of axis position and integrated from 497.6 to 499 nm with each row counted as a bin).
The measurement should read -48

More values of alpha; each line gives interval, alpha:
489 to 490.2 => -34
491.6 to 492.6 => -30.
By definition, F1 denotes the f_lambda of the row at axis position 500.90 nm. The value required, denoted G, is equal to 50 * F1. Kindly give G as 1585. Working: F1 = 31.7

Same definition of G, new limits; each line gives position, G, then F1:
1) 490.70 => 1435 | 28.7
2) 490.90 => 1685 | 33.7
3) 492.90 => 1355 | 27.1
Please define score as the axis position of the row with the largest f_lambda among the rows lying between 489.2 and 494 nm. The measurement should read 493.50 nm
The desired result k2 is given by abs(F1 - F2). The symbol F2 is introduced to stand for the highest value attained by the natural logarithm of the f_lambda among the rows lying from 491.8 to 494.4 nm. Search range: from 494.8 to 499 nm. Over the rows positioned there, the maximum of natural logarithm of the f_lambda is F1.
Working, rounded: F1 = 3.64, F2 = 3.56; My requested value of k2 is 0.0765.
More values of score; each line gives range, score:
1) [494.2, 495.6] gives 495.50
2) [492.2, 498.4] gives 495.50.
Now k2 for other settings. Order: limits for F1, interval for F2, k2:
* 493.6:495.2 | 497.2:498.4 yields 0.0770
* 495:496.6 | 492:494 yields 0.0765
